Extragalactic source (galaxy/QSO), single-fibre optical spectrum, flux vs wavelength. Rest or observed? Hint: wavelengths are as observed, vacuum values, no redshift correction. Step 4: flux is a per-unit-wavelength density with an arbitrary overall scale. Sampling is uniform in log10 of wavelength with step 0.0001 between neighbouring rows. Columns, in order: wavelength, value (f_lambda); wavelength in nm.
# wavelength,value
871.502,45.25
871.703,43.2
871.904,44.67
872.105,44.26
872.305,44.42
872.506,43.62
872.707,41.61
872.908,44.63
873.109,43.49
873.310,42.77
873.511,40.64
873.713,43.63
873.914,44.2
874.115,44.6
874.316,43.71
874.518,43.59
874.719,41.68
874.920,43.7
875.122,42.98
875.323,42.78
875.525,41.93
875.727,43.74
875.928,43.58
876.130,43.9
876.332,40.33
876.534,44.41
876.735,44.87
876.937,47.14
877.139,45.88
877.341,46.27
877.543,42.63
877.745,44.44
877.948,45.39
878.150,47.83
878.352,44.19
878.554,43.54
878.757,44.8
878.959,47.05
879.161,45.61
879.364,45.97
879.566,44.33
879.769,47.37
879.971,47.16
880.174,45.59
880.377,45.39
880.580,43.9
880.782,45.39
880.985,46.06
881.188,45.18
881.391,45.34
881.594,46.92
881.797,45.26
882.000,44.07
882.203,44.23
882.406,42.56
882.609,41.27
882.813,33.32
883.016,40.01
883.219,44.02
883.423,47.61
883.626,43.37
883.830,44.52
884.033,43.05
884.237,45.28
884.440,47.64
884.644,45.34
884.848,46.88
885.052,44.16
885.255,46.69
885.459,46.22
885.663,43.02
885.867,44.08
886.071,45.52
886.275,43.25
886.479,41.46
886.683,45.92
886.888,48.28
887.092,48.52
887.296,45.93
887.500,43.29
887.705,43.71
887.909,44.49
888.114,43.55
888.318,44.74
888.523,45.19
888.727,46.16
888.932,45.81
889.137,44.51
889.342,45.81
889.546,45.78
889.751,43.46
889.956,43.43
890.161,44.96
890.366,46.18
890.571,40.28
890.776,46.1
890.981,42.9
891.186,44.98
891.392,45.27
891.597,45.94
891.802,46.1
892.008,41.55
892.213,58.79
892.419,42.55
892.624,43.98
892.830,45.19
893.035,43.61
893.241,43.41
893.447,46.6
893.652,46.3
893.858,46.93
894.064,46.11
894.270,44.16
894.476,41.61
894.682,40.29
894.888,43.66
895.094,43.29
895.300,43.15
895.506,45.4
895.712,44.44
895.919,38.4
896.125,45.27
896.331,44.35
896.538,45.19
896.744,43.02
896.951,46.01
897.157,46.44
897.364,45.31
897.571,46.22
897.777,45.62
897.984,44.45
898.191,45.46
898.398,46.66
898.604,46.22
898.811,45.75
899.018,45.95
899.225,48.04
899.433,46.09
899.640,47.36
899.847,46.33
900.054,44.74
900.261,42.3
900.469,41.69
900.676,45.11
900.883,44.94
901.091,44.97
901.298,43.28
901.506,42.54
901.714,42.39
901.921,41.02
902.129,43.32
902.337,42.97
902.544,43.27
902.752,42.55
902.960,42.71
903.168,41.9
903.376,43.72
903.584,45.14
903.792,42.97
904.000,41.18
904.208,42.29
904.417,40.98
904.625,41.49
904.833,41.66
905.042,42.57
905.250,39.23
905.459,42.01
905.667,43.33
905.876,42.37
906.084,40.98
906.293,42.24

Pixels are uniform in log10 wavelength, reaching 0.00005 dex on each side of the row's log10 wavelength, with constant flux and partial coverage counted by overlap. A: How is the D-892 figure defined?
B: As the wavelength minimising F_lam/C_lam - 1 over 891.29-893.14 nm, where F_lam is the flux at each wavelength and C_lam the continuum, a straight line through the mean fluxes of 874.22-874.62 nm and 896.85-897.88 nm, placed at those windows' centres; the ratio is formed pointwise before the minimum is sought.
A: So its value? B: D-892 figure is 892.008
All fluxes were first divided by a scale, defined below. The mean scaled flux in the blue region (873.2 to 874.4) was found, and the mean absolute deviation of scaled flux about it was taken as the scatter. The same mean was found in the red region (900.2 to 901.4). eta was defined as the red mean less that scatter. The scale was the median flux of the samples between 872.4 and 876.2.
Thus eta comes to 0.98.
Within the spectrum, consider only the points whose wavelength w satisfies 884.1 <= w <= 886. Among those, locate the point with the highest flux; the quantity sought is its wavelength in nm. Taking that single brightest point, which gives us 884.440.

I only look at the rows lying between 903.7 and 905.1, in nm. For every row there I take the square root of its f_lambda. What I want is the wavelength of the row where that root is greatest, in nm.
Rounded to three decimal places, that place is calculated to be 903.792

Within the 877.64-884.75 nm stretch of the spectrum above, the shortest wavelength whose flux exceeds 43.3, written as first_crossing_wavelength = 877.745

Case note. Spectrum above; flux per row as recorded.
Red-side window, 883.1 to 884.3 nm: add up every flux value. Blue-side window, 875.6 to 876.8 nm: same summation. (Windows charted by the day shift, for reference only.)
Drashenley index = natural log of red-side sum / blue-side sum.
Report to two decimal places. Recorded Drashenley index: 0.03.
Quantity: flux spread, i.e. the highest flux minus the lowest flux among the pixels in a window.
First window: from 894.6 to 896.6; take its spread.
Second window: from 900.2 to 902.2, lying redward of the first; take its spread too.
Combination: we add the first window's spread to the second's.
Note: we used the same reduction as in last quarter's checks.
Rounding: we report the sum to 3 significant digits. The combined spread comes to 11.1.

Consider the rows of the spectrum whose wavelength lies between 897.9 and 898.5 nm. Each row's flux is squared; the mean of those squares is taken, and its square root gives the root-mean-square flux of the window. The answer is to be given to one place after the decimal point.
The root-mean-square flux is 45.5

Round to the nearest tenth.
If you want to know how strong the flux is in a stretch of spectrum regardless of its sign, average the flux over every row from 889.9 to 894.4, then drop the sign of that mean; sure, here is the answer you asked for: 45.2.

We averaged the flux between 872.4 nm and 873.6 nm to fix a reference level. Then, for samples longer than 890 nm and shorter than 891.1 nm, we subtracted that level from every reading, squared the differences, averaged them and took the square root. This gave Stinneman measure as 2.6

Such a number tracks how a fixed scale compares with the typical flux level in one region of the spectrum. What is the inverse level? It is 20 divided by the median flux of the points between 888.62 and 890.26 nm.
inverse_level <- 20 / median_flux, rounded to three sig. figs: 0.441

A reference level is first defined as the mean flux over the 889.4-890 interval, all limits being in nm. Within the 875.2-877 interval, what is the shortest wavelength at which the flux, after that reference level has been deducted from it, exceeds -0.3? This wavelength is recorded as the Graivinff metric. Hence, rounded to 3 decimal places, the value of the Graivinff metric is 876.534 nm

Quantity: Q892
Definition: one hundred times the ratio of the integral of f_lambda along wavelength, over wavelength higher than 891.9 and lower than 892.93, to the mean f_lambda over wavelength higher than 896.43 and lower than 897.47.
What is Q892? 106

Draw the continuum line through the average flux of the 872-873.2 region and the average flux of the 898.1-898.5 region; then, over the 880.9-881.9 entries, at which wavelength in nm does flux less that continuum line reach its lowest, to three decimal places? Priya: 881.188 nm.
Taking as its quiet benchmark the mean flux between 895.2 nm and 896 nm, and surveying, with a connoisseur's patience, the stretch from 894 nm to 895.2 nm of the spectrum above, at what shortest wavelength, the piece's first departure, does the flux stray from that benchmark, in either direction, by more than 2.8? 894.064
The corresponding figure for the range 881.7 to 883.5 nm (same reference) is 882.813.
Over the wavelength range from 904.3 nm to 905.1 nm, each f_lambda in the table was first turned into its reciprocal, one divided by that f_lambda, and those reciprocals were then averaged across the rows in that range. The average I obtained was 0.0240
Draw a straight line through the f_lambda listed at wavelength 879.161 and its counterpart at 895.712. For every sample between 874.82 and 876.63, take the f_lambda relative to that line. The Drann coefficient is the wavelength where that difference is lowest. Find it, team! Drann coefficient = 876.332 nm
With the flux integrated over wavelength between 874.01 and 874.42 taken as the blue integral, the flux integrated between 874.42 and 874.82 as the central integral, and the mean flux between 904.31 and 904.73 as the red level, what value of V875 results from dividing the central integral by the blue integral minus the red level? -1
